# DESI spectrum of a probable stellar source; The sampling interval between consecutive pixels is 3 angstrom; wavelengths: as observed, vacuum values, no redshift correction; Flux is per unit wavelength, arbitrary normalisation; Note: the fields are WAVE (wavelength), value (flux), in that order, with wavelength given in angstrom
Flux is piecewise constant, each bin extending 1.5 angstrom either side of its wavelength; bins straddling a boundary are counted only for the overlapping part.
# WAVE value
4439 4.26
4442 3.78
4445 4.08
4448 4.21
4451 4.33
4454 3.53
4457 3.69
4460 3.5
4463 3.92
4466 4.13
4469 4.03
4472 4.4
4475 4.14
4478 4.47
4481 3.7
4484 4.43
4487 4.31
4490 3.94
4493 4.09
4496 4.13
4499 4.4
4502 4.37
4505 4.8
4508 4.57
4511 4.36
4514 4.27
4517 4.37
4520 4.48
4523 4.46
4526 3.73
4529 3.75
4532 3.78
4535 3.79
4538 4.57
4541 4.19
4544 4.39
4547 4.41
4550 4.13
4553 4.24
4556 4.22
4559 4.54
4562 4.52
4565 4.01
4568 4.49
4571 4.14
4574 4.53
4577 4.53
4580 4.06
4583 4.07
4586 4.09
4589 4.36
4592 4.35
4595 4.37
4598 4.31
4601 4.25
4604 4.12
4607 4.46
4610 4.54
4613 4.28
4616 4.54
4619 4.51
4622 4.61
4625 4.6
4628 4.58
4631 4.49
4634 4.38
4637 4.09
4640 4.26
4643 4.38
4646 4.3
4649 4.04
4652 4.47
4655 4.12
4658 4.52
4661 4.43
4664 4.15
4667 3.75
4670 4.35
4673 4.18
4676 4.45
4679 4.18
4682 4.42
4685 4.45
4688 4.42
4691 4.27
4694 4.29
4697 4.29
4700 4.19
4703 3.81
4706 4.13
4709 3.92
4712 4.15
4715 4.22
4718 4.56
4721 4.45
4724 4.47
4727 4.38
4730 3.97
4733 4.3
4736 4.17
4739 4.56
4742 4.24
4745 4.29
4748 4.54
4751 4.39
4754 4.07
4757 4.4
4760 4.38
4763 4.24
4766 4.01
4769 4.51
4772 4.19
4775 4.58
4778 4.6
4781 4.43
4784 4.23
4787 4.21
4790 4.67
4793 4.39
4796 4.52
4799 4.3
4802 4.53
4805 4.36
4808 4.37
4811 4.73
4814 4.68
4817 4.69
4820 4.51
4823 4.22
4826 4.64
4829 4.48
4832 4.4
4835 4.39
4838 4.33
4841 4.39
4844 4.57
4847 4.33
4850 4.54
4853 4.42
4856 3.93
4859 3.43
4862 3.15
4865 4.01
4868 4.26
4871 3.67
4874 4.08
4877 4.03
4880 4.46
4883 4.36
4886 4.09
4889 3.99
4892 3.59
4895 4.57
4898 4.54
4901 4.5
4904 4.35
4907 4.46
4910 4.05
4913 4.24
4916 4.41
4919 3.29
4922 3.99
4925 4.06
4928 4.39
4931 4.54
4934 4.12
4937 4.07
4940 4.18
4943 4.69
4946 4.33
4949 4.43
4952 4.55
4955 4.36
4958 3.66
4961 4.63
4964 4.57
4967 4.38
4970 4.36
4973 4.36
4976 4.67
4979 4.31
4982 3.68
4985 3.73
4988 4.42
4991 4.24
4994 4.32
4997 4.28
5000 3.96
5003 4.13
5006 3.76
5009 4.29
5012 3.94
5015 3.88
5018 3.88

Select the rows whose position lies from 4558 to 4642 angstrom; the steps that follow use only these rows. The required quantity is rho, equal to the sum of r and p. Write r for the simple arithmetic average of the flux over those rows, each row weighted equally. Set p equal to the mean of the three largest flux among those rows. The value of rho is 8.96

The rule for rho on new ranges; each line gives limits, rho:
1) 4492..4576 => 8.92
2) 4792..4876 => 9.00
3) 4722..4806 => 8.97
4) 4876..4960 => 8.83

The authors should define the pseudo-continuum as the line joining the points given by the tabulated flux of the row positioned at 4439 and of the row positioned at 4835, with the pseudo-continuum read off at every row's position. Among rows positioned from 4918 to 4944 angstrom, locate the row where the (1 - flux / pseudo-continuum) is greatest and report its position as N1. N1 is 4919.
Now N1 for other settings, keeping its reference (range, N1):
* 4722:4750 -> 4730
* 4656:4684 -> 4667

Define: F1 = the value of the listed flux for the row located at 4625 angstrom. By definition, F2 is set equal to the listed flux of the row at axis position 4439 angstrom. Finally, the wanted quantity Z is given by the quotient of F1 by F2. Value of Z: 1.08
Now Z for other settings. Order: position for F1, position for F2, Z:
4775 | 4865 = 1.14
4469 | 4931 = 0.89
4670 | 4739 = 0.95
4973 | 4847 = 1.01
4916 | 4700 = 1.05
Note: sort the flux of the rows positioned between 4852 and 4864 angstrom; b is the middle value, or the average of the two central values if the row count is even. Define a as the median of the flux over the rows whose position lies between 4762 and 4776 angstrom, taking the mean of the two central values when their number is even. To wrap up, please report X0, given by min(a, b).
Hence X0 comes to 3.68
